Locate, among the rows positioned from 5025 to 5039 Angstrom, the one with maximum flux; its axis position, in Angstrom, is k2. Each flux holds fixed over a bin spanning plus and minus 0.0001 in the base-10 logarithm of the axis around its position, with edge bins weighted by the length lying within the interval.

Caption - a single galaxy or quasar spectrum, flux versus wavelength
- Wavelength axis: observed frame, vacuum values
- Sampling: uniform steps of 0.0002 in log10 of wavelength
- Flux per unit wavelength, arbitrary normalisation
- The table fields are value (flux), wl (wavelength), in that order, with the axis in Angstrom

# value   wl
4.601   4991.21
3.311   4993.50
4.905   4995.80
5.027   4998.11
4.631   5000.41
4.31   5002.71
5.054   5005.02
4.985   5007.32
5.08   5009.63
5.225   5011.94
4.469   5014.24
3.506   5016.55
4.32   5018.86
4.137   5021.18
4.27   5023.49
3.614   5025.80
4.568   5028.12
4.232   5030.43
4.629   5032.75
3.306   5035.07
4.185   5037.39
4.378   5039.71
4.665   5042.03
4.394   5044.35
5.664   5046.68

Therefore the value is 5032.75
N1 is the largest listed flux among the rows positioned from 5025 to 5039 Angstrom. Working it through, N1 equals 4.629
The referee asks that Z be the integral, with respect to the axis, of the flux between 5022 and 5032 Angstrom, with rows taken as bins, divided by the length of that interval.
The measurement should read 4.19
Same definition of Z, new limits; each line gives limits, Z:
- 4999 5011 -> 4.82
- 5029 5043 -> 4.23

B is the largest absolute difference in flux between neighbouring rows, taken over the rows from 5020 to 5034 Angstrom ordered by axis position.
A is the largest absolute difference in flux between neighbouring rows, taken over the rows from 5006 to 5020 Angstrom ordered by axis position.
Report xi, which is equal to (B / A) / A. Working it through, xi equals 1.0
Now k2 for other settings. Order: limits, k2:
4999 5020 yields 5011.94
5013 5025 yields 5014.24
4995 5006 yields 5005.02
